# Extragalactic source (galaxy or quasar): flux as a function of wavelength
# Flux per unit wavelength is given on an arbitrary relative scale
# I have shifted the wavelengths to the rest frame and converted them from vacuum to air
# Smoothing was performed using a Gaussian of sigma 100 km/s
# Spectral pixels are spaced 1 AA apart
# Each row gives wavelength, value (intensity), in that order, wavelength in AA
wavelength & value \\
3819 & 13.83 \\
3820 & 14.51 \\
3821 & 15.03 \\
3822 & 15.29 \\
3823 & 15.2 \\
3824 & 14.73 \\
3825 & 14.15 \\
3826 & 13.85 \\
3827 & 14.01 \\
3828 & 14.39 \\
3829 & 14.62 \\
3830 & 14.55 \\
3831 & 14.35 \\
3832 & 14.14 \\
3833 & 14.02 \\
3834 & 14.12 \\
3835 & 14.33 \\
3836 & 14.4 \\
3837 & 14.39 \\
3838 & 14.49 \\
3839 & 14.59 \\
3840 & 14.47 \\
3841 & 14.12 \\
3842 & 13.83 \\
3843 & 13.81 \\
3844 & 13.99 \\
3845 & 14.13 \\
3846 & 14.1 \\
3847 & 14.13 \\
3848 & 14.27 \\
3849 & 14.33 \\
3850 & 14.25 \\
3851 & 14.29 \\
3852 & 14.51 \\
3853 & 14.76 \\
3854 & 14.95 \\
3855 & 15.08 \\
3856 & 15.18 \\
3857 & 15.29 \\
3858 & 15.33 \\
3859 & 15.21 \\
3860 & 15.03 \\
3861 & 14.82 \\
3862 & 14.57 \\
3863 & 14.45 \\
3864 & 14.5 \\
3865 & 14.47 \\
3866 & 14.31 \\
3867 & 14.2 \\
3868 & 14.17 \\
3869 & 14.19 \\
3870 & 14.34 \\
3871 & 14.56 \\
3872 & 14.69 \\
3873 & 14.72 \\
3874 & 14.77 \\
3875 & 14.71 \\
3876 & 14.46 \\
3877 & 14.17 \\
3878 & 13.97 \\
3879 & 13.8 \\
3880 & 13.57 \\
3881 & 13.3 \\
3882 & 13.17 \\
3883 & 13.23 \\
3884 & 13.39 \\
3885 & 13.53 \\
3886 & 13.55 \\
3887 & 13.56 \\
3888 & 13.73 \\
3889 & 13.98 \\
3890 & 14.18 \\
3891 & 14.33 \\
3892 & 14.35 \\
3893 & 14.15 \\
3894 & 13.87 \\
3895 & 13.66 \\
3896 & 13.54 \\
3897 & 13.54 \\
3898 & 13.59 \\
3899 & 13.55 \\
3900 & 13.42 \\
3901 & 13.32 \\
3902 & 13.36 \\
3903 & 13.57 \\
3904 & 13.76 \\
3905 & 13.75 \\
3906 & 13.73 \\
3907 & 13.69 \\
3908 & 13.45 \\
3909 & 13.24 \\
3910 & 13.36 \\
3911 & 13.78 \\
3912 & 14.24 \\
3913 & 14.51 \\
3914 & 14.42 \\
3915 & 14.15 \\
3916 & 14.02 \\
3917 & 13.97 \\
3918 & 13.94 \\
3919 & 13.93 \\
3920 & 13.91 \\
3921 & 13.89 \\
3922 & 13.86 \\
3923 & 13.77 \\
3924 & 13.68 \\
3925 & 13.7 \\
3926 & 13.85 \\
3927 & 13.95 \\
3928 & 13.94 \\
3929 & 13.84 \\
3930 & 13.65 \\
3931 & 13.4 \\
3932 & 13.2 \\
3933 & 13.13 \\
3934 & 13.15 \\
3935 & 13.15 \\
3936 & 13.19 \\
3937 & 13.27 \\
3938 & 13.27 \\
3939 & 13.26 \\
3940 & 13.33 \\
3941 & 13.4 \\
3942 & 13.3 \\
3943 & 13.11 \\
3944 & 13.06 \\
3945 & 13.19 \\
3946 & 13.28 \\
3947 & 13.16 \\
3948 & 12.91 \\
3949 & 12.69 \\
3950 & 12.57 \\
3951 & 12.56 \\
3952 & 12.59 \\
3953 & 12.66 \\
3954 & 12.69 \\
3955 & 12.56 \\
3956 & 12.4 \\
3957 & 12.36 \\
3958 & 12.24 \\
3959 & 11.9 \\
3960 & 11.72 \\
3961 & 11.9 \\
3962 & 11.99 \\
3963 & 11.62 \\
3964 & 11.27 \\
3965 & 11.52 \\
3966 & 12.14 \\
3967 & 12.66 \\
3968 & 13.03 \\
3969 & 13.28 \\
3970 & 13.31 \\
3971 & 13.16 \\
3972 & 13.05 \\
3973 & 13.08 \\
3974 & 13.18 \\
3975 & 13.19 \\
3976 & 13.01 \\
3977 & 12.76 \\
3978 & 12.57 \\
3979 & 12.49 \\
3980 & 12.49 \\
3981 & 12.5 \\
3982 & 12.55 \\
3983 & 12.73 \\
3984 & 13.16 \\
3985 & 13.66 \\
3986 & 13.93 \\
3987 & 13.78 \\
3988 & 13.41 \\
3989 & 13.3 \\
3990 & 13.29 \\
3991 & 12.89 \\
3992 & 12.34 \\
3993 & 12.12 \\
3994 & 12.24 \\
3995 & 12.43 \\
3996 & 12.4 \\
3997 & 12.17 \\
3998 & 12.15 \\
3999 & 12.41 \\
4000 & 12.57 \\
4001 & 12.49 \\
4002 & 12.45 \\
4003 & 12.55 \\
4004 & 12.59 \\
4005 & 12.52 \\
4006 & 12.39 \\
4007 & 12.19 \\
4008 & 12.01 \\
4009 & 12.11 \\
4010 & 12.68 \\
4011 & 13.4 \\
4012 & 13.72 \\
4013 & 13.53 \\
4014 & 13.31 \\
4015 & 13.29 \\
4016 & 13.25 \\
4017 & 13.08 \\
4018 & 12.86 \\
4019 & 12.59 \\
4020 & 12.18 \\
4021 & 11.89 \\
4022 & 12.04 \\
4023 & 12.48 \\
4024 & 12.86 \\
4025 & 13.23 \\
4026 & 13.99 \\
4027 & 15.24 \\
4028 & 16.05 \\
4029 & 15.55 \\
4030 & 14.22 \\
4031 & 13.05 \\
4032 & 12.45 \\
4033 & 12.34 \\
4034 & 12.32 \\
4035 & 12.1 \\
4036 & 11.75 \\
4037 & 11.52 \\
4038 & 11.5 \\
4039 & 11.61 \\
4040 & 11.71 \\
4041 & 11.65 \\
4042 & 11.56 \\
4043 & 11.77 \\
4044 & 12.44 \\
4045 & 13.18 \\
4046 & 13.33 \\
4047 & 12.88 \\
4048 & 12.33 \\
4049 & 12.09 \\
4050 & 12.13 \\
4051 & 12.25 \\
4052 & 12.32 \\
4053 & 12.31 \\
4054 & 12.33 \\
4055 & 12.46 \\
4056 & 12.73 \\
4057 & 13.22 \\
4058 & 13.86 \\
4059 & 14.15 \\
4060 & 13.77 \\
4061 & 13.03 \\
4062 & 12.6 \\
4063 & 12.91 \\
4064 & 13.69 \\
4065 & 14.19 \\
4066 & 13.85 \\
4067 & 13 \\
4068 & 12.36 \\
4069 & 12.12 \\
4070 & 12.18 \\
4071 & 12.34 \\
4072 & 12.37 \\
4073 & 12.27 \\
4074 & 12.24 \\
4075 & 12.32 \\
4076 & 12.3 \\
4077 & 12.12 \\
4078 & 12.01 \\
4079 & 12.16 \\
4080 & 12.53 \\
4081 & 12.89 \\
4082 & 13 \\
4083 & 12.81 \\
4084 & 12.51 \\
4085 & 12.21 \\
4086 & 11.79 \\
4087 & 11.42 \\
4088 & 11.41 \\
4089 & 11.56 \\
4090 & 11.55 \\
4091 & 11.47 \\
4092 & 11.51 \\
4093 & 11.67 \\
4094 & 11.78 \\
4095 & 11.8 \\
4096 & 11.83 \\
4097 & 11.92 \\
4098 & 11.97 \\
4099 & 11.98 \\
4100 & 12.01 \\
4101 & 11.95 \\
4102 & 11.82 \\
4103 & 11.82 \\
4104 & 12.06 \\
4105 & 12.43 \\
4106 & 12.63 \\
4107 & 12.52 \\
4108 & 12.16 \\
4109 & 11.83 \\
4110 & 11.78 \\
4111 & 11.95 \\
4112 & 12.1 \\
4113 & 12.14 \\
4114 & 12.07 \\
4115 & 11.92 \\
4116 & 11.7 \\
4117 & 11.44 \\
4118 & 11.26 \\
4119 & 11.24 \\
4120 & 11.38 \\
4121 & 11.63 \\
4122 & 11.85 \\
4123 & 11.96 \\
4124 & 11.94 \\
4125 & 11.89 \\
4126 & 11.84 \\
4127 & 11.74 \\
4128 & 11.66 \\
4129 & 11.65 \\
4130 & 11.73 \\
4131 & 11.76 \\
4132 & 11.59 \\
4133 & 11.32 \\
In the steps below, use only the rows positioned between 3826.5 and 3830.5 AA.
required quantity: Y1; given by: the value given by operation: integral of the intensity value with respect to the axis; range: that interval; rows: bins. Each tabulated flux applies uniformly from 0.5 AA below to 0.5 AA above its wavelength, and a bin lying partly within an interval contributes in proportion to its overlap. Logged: 58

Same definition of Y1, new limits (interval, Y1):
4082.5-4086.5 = 49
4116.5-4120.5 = 45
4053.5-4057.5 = 51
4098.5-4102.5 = 48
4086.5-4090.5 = 46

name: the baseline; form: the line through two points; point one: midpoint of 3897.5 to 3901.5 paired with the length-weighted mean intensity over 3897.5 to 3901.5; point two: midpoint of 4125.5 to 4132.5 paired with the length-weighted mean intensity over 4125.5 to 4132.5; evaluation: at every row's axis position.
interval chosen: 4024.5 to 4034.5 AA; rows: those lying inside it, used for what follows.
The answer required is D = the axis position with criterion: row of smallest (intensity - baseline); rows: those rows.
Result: 4034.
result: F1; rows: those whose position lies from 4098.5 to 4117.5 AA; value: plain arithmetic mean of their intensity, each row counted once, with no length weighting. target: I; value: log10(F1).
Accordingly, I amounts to 1.080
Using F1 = 12.02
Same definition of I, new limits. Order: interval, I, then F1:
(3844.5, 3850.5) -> 1.152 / 14.20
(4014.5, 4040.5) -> 1.110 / 12.89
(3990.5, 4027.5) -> 1.104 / 12.72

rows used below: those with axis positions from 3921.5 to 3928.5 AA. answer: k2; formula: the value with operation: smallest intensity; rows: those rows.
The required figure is 13.68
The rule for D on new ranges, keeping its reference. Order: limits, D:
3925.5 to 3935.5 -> 3933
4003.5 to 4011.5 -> 4008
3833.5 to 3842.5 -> 3842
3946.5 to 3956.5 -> 3956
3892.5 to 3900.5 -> 3900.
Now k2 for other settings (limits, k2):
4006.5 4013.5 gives 12.01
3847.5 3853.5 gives 14.25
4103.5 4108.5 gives 12.06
